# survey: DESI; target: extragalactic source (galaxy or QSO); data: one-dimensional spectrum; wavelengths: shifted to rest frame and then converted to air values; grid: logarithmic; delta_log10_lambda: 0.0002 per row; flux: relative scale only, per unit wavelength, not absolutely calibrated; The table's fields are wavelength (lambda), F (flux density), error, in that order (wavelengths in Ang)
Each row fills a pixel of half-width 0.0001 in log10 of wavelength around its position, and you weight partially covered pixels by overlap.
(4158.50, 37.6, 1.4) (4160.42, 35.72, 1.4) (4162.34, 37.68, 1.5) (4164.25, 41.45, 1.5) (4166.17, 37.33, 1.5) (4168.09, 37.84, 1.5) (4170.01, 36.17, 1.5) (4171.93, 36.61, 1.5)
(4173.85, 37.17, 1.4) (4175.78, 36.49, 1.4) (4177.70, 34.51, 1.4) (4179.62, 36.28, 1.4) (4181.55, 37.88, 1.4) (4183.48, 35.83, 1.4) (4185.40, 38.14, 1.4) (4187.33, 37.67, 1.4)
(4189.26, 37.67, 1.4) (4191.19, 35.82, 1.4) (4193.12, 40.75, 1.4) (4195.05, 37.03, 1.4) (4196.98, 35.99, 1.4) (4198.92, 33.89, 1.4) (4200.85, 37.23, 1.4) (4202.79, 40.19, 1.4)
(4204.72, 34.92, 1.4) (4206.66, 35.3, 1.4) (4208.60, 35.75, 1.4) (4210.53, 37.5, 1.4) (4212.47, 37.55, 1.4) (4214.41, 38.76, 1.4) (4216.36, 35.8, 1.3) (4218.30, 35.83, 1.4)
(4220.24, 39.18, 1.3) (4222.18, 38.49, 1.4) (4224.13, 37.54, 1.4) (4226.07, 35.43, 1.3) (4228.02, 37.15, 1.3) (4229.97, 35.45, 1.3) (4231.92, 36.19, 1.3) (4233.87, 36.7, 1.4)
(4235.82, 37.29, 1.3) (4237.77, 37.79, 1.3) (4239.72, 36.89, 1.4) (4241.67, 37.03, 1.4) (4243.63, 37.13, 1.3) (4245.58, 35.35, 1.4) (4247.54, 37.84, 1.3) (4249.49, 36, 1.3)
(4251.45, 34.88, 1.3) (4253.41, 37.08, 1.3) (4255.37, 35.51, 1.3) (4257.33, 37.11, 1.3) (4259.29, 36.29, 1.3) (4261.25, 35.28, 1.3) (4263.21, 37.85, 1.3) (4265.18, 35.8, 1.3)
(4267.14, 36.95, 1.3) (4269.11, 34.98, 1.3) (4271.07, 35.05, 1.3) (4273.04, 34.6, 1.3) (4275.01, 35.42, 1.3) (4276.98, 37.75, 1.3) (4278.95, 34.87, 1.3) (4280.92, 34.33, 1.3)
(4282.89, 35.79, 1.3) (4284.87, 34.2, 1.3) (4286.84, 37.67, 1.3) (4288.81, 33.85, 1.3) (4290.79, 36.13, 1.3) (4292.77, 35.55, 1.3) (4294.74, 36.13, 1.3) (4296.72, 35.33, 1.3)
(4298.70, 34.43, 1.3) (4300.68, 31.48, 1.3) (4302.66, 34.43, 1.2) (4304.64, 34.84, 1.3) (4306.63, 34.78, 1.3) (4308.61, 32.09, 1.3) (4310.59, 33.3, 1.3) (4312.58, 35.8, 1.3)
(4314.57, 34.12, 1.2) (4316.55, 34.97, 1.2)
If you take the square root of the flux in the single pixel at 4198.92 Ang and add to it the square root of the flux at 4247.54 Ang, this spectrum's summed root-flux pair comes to 12.0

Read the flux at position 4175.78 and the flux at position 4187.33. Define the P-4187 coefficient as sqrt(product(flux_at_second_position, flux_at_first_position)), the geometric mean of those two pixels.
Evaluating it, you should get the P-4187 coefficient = 37.1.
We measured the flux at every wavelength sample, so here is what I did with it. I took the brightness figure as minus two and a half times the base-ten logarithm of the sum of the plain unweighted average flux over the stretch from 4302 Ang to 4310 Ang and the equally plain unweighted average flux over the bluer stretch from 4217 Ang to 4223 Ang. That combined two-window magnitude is -4.64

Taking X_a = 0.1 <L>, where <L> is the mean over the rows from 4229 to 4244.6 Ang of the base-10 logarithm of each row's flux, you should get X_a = 0.157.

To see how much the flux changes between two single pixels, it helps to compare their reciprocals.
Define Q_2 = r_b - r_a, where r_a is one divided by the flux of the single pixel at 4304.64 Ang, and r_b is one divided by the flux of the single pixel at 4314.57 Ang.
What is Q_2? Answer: 0.001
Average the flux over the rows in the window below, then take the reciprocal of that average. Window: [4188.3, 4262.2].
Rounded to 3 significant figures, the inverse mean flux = 0.0272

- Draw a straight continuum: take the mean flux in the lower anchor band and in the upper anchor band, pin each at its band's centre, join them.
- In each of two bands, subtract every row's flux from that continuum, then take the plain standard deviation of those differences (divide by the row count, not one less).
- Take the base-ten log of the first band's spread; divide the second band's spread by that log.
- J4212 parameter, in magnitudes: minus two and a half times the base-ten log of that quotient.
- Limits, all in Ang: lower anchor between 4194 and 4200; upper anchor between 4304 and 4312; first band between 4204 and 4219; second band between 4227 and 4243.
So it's -2.0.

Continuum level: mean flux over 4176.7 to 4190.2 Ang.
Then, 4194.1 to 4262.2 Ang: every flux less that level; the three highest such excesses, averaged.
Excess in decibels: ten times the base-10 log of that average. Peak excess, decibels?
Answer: 4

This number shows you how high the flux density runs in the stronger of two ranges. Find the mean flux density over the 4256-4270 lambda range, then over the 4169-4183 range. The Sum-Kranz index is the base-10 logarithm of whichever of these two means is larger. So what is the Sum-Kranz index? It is 1.56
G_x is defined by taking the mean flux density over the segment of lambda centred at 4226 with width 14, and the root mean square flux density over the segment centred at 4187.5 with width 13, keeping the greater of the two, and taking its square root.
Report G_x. 6.14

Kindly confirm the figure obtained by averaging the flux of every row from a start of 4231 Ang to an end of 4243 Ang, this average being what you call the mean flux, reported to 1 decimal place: 37.0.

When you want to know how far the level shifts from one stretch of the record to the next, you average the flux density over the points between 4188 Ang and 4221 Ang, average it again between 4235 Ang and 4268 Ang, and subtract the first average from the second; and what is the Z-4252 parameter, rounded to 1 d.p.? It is -0.4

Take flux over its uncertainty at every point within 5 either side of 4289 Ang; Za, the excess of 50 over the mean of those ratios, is 22.7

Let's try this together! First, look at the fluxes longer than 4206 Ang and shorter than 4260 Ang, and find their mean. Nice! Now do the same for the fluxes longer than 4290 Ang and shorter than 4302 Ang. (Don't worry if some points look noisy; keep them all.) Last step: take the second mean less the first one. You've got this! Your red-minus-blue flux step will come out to -1.9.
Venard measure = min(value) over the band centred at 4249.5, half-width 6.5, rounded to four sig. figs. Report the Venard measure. 34.88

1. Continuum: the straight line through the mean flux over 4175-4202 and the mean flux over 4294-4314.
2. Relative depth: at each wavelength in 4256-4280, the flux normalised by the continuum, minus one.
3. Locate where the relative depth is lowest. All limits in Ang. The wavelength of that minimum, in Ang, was 4273.04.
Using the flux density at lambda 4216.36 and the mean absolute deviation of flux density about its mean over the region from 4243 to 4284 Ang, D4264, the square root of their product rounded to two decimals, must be 5.86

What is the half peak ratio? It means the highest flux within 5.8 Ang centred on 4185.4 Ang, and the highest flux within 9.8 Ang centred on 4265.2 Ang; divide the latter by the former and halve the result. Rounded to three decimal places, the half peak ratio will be 0.496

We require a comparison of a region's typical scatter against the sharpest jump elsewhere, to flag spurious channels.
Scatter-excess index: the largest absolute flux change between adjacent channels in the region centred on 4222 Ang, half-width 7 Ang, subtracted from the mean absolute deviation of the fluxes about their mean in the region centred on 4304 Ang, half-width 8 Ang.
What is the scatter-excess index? -2.19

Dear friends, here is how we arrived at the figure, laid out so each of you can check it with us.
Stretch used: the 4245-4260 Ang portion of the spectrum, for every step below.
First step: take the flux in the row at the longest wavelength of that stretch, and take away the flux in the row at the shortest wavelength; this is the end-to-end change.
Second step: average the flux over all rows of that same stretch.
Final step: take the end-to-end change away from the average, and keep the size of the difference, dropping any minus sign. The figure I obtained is 35.3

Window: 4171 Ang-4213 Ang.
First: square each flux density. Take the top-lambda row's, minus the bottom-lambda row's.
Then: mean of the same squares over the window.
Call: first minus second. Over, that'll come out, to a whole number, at -1289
